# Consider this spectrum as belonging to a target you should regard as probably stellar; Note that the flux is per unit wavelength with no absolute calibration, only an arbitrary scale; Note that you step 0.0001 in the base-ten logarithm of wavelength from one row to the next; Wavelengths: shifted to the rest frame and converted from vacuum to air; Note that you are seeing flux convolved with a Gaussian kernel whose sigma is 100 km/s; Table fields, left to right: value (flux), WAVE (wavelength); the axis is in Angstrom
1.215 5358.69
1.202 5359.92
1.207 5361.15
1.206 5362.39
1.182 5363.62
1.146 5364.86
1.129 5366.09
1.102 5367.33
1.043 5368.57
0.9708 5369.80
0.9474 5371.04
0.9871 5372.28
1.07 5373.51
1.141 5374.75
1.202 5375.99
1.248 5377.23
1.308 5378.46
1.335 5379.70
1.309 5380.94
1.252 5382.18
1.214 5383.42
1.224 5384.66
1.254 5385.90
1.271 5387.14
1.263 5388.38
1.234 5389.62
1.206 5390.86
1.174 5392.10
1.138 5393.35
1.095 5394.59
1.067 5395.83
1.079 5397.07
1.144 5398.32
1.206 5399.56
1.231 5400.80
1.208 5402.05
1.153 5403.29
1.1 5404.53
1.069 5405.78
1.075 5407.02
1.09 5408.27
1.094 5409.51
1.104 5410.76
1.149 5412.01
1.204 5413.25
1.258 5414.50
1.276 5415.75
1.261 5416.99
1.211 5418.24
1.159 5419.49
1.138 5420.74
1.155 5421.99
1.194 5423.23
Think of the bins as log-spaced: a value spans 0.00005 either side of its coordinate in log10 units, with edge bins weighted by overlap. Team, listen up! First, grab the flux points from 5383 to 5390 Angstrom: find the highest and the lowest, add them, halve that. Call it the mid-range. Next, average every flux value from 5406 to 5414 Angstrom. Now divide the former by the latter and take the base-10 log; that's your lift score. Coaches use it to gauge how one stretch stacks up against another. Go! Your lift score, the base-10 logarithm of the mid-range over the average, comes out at 0.05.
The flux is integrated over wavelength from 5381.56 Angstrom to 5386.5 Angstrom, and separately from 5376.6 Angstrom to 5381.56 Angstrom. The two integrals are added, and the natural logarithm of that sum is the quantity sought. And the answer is 2.53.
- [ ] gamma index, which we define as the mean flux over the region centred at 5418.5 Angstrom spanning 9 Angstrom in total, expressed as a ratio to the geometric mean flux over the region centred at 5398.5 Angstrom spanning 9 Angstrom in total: 1.05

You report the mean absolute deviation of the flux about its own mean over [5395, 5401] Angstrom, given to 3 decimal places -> 0.058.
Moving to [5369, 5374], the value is 0.038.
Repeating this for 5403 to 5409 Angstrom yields 0.023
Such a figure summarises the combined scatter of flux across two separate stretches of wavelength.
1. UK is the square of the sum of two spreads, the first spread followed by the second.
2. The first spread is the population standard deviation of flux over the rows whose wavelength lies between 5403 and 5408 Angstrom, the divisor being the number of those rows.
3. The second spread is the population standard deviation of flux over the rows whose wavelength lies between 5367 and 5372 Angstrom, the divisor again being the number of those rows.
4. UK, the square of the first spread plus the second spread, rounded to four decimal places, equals 0.0089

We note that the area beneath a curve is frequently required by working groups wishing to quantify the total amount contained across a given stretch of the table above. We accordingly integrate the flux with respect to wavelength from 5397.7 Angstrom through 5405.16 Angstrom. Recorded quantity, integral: 8.8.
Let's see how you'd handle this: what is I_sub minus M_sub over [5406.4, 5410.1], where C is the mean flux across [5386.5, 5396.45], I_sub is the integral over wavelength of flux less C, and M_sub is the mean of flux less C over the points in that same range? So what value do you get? -0.26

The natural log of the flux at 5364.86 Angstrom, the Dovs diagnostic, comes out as 0.14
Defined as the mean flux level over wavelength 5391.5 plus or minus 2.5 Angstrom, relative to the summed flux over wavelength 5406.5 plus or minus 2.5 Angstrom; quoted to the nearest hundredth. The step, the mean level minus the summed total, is -3.15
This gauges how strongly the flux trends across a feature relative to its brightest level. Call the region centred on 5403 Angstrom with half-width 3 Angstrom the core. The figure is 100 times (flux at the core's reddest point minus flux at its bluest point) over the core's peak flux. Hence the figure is -13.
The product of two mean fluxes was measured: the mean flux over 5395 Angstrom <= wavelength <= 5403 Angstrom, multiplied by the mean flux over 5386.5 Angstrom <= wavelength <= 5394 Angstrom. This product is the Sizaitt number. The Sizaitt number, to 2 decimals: 1.40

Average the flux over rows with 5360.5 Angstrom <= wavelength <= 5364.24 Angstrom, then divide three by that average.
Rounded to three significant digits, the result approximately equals 2.50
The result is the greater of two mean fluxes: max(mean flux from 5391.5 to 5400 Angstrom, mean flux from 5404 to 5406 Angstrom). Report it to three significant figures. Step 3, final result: 1.13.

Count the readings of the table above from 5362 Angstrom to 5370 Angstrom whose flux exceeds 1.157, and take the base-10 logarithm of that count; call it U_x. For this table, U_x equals 0.30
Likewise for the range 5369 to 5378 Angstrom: 0.30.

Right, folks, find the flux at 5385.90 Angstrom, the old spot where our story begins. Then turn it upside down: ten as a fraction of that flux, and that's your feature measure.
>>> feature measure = 8.0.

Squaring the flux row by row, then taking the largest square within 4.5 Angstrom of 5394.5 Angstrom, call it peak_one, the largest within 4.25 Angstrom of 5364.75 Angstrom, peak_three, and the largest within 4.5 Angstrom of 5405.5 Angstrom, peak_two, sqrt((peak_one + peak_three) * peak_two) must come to 2.06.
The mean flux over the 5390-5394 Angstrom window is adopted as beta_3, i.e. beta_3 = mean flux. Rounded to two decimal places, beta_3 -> 1.17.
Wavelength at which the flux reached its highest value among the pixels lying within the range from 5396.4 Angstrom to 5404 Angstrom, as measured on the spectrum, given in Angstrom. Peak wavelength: 5400.80 Angstrom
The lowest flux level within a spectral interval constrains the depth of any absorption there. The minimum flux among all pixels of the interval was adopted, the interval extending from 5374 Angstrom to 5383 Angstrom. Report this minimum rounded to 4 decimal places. 1.1410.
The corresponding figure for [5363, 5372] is 0.9474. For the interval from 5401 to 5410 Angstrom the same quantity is 1.0690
